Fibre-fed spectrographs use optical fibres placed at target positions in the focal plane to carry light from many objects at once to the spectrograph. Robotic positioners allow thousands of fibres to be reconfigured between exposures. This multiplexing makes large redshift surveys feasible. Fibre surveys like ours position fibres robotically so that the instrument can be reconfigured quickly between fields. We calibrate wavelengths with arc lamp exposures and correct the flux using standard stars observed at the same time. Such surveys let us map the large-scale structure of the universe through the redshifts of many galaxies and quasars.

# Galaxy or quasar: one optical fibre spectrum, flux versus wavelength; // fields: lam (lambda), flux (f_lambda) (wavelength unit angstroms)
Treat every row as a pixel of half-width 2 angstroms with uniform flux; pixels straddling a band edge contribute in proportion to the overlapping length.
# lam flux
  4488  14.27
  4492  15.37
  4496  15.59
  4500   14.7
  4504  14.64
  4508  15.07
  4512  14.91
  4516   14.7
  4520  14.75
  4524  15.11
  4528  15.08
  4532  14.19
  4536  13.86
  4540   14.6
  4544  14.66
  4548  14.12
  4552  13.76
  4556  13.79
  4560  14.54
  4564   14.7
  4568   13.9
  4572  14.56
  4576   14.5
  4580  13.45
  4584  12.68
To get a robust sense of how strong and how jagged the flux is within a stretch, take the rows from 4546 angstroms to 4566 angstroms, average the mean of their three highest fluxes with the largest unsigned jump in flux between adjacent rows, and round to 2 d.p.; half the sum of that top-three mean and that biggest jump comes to 7.60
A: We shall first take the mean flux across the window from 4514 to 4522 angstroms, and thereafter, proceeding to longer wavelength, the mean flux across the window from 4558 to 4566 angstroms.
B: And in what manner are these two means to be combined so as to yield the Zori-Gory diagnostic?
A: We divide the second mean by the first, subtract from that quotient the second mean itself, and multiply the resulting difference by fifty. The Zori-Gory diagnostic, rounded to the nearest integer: -681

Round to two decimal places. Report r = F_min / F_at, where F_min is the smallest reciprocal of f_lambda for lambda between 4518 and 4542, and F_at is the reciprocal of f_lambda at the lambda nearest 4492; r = 1.02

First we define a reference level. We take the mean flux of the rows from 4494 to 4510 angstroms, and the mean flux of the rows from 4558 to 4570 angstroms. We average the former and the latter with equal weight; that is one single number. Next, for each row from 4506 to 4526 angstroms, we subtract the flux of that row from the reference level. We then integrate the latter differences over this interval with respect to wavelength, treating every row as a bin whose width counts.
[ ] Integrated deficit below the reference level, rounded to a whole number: -4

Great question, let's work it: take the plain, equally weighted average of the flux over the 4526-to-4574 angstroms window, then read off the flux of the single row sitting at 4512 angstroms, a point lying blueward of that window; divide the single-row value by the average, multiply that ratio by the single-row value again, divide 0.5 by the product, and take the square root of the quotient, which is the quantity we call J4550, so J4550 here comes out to 0.179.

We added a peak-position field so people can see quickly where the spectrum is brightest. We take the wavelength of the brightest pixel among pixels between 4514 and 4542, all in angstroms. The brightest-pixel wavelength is 4524 angstroms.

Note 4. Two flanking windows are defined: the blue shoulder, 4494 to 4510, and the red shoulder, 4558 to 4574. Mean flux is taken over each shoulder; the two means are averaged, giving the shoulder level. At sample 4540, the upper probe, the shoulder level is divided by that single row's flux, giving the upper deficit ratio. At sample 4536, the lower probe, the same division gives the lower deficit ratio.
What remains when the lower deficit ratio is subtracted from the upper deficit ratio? -0.05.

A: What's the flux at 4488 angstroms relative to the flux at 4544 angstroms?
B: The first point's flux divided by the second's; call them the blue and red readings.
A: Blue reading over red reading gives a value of 0.97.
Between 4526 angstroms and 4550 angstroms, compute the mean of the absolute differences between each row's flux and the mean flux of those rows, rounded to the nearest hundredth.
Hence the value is 0.36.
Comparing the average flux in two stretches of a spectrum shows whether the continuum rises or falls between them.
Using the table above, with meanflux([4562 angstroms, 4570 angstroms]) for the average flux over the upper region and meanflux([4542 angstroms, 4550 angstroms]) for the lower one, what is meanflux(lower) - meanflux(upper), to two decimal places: 0.09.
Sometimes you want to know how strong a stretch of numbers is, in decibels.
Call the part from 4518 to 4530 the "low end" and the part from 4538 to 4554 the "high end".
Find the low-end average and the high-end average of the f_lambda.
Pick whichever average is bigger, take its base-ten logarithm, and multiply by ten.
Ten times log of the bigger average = 11.8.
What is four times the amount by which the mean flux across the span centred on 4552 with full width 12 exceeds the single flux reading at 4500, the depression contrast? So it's -3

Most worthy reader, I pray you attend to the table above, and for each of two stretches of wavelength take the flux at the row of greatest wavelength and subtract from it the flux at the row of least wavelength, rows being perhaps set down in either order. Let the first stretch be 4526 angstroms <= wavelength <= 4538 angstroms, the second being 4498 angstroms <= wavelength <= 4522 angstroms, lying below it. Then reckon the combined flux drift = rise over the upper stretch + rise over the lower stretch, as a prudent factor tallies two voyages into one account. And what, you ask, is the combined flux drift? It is -1.2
